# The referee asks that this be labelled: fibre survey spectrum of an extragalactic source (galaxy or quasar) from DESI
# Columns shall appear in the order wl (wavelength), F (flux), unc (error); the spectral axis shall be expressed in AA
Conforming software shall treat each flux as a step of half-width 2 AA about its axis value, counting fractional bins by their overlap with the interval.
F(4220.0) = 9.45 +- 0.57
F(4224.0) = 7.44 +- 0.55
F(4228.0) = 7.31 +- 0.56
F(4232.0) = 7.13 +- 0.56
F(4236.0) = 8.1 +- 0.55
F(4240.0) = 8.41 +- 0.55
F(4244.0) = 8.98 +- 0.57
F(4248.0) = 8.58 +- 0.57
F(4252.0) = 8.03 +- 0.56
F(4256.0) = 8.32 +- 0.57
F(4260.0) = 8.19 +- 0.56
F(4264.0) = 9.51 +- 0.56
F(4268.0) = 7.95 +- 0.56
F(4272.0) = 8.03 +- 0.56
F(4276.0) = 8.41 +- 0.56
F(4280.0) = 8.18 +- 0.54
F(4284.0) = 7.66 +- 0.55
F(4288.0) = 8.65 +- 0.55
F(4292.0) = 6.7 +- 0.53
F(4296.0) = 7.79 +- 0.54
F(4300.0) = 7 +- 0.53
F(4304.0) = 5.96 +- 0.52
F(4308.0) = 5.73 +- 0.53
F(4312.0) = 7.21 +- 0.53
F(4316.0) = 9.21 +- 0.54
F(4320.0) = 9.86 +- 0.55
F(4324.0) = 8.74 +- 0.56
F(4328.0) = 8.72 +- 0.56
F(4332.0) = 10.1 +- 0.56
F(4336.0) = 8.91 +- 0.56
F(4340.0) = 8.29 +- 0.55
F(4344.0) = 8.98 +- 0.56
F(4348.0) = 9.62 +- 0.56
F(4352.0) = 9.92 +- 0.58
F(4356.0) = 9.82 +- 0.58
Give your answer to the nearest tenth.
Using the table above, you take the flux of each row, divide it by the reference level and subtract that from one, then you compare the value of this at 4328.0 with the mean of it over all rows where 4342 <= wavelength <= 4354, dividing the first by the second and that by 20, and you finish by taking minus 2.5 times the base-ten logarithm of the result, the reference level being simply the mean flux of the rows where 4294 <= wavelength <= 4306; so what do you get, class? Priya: 3.6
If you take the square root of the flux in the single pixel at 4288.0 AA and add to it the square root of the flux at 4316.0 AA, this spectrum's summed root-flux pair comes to 6.0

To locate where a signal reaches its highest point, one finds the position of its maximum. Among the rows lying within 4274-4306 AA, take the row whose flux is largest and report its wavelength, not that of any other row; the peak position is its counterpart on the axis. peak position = 4288.0 AA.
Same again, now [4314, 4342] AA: 4332.0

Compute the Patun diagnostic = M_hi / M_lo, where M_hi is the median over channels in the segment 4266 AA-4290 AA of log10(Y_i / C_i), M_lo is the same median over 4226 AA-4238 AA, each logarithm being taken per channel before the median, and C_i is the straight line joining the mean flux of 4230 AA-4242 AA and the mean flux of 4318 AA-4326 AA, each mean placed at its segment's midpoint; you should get 0.9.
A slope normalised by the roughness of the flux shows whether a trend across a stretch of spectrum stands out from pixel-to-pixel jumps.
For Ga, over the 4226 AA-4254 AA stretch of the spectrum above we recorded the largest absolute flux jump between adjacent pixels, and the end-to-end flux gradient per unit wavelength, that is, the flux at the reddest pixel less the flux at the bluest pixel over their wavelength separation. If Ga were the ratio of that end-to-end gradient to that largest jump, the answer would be 0.03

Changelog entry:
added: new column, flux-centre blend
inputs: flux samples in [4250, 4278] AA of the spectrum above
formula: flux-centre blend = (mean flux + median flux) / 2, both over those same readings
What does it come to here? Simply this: 8.27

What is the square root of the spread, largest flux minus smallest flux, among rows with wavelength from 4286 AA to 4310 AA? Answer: 1.7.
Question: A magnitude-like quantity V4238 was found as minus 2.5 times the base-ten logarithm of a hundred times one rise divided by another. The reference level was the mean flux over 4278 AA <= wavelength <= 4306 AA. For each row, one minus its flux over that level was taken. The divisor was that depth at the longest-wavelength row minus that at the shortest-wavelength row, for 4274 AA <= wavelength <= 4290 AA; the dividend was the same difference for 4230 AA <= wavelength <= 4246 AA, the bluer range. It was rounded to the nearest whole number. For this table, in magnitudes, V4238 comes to -7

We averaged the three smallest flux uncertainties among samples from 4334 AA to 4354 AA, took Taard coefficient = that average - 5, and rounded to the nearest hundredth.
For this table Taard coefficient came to -4.44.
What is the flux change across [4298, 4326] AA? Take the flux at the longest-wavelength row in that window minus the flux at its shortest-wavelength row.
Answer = 1.7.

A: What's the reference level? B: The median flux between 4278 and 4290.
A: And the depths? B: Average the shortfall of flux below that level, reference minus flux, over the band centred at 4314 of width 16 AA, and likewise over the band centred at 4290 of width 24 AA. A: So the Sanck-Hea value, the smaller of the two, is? 0.18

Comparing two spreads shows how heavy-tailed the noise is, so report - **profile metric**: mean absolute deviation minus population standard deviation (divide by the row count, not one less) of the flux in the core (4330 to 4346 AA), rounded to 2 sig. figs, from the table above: -0.14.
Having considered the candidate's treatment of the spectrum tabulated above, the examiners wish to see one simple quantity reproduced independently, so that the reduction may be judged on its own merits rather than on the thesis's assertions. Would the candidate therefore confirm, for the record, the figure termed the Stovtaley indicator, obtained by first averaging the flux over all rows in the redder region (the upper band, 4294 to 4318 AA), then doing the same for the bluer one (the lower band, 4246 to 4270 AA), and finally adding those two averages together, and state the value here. 15.6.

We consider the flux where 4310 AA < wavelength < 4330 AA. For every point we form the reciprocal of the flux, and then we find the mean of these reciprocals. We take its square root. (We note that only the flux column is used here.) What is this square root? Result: 0.340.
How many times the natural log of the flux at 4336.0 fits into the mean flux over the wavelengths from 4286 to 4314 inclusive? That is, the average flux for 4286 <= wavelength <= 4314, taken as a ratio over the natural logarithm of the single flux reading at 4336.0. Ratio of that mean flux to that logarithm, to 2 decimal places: 3.20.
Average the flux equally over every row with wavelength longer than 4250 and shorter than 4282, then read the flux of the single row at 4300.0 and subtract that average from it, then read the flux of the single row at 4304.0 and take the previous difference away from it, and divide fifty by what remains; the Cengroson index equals 6.9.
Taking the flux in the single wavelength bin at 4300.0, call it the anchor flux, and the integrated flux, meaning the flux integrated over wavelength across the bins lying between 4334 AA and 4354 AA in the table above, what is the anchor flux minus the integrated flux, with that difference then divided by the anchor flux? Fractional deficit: -25.1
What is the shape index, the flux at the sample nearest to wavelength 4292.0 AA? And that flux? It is 6.7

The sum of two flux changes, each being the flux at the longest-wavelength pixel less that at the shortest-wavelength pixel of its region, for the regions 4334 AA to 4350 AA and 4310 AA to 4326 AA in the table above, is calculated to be 2.2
